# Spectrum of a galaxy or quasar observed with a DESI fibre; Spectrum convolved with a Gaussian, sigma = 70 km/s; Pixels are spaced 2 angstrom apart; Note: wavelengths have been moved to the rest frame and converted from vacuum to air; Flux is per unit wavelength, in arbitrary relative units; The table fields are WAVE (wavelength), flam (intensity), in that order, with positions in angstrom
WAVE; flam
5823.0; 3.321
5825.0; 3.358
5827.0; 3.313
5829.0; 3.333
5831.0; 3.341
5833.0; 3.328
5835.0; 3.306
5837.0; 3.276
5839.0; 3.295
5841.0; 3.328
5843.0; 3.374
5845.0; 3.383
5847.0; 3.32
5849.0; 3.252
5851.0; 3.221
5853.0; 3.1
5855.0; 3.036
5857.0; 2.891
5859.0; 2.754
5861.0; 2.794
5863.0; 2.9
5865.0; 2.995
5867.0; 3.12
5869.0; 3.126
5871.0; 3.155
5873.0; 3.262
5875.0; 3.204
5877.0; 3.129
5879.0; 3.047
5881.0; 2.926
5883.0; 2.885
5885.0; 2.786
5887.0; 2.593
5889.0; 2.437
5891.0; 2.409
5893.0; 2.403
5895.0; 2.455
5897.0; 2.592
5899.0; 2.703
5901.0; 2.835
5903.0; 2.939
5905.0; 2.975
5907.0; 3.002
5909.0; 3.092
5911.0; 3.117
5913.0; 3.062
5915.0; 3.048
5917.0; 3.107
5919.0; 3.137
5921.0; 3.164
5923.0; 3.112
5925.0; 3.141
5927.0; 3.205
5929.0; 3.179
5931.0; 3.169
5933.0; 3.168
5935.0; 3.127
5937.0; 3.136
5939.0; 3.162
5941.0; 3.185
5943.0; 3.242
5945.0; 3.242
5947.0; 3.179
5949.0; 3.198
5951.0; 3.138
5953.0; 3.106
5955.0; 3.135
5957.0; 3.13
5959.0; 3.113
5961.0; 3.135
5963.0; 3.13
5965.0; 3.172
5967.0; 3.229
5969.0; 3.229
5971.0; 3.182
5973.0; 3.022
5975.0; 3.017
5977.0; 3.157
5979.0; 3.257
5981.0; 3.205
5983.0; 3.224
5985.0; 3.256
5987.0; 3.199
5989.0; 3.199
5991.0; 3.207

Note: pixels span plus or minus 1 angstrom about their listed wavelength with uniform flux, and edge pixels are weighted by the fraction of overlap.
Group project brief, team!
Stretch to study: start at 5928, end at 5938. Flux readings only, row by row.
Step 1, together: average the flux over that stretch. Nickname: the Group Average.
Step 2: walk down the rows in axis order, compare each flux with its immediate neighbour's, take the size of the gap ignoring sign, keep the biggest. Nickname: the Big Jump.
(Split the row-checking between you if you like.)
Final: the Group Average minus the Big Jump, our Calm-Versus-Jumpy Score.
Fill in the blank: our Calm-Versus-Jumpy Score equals 3.11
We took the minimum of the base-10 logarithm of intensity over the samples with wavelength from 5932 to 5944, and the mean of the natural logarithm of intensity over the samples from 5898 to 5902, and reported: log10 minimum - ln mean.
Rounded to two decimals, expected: -0.52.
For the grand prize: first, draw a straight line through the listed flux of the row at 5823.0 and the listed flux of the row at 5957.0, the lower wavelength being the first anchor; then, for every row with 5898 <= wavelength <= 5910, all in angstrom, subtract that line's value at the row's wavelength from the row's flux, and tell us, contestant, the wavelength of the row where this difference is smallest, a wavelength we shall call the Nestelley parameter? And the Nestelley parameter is 5899.0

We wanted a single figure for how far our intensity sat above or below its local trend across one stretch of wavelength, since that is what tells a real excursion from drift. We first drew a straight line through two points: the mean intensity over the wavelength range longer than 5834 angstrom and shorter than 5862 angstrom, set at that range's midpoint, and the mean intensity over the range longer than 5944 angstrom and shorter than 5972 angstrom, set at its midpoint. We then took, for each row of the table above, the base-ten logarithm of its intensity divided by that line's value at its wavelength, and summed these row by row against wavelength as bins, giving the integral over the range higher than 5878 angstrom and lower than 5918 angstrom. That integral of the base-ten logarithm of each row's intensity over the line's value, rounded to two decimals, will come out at -2.08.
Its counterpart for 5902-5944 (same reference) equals -0.29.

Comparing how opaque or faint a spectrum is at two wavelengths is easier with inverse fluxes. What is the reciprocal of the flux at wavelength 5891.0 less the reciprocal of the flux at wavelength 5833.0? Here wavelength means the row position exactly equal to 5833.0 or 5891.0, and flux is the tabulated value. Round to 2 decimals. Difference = 0.11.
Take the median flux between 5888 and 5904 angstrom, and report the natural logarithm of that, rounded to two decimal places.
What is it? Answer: 0.93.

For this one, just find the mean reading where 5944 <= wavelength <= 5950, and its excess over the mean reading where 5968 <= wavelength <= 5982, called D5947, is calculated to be 0.1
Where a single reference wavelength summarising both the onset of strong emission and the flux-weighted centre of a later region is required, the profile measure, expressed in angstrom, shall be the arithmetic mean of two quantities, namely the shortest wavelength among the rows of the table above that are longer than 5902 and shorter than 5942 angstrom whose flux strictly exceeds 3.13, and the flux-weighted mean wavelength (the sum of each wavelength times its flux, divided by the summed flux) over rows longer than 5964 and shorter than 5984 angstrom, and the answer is 5946.5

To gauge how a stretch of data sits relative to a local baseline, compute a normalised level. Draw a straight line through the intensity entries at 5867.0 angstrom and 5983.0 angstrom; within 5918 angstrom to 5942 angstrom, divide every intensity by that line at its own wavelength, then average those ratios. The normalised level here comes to 0.99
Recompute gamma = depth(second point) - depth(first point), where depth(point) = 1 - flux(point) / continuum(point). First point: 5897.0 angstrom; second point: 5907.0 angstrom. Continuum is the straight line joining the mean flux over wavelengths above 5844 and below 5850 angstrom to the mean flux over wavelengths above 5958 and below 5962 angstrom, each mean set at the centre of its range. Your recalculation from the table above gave -0.13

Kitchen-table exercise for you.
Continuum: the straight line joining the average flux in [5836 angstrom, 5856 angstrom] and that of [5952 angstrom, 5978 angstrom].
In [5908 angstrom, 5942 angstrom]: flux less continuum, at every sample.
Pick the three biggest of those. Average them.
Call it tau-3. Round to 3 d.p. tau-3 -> 0.021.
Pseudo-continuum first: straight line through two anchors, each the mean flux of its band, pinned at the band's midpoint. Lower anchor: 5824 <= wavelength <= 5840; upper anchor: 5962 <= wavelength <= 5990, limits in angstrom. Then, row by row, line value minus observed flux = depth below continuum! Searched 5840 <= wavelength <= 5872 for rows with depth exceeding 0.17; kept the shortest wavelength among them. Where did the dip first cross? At 5853.0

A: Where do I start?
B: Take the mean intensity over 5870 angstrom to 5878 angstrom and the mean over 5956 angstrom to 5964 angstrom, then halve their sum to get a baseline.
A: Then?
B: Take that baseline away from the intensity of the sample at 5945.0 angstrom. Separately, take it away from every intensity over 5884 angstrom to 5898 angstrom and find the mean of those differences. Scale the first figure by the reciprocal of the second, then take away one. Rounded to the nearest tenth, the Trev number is -1.1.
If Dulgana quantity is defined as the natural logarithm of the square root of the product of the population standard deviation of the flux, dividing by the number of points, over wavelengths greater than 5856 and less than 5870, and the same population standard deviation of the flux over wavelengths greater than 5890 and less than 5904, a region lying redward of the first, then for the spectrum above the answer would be -1.8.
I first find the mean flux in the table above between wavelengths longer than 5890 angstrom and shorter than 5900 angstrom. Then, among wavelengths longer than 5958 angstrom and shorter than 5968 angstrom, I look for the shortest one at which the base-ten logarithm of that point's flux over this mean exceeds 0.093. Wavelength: 5959.0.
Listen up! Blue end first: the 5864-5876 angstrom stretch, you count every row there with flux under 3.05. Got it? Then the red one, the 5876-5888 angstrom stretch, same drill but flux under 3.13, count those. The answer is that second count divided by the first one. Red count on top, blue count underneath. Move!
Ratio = 6.0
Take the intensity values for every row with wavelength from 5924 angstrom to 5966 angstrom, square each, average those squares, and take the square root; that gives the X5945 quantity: 3.16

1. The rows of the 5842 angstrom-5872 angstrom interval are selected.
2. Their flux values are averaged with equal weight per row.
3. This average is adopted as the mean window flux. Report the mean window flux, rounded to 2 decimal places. 3.09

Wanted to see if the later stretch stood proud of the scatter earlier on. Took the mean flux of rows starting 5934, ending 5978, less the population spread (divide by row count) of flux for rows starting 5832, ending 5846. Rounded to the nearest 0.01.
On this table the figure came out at 3.12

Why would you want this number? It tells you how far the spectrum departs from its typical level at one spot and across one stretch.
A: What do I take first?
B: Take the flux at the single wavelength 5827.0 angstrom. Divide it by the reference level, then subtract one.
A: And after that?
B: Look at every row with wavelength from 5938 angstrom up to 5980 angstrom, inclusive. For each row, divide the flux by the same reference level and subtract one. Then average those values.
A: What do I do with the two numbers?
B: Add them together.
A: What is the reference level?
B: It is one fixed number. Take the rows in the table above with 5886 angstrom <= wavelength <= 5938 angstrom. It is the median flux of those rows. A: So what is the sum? 0.10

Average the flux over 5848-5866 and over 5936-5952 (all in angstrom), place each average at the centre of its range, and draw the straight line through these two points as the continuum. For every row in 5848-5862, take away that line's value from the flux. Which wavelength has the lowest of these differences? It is 5859.0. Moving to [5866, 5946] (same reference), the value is 5893.0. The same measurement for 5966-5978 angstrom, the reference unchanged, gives 5975.0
